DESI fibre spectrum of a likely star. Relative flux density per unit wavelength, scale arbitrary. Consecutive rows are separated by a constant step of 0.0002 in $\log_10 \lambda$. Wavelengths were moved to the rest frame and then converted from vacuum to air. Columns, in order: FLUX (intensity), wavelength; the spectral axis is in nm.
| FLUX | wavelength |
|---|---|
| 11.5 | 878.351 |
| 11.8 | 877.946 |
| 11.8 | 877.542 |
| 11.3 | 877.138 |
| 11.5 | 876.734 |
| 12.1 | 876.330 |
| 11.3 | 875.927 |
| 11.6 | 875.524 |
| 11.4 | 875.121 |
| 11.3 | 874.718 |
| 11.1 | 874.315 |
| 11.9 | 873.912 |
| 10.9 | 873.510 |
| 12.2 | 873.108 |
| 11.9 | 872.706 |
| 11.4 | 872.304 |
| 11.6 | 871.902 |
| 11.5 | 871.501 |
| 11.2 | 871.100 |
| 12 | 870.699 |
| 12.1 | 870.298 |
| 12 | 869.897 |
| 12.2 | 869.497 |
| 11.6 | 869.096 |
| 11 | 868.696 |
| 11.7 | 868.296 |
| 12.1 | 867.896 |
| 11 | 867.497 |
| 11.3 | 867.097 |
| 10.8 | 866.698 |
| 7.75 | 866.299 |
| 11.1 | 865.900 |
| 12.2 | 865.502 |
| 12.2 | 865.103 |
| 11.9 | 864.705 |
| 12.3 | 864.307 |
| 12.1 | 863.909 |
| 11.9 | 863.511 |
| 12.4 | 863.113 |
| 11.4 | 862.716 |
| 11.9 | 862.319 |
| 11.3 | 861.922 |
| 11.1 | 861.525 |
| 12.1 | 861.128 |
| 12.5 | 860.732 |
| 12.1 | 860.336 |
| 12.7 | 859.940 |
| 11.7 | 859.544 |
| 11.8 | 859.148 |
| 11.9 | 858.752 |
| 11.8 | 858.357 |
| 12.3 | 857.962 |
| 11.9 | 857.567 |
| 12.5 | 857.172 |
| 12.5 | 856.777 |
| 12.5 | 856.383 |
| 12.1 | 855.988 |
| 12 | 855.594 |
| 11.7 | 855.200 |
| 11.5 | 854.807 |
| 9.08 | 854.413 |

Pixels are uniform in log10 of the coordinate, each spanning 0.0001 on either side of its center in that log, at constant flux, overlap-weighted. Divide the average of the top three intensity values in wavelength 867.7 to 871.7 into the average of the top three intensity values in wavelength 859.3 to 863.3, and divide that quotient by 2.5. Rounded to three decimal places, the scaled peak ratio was 0.413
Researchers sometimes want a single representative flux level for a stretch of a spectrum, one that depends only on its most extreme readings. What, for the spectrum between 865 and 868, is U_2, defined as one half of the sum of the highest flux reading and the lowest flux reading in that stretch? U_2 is 10.0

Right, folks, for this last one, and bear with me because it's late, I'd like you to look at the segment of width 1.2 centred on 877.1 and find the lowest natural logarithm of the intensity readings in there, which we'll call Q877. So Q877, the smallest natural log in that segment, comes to 2.42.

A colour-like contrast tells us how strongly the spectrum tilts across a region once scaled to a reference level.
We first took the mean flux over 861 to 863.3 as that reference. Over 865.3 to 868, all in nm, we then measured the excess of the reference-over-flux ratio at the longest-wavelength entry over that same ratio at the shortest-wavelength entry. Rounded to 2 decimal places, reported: 0.01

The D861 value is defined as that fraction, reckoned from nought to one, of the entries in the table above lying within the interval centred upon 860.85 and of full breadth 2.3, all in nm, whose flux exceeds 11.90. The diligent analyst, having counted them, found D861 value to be 0.67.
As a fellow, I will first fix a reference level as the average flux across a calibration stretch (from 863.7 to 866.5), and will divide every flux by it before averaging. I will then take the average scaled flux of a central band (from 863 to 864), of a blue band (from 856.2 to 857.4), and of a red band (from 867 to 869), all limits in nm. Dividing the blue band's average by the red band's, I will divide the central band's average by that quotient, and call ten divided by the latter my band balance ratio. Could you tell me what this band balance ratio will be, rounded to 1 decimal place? 10.3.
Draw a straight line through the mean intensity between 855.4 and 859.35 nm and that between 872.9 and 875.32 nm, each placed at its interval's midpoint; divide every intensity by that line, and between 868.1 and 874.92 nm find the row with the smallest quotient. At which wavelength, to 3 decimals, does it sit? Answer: 868.696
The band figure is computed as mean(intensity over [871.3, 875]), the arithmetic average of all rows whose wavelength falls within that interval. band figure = 11.5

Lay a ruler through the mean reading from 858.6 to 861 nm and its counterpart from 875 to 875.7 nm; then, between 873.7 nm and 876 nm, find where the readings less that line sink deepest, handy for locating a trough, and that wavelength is 874.315 nm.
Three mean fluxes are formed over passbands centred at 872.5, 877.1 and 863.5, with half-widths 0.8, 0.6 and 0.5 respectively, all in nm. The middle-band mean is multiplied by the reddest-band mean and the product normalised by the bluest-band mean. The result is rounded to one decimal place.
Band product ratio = 11.2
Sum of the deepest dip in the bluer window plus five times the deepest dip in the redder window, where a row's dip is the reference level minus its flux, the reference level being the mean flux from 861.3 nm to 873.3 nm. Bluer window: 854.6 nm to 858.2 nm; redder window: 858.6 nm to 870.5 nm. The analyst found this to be 19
